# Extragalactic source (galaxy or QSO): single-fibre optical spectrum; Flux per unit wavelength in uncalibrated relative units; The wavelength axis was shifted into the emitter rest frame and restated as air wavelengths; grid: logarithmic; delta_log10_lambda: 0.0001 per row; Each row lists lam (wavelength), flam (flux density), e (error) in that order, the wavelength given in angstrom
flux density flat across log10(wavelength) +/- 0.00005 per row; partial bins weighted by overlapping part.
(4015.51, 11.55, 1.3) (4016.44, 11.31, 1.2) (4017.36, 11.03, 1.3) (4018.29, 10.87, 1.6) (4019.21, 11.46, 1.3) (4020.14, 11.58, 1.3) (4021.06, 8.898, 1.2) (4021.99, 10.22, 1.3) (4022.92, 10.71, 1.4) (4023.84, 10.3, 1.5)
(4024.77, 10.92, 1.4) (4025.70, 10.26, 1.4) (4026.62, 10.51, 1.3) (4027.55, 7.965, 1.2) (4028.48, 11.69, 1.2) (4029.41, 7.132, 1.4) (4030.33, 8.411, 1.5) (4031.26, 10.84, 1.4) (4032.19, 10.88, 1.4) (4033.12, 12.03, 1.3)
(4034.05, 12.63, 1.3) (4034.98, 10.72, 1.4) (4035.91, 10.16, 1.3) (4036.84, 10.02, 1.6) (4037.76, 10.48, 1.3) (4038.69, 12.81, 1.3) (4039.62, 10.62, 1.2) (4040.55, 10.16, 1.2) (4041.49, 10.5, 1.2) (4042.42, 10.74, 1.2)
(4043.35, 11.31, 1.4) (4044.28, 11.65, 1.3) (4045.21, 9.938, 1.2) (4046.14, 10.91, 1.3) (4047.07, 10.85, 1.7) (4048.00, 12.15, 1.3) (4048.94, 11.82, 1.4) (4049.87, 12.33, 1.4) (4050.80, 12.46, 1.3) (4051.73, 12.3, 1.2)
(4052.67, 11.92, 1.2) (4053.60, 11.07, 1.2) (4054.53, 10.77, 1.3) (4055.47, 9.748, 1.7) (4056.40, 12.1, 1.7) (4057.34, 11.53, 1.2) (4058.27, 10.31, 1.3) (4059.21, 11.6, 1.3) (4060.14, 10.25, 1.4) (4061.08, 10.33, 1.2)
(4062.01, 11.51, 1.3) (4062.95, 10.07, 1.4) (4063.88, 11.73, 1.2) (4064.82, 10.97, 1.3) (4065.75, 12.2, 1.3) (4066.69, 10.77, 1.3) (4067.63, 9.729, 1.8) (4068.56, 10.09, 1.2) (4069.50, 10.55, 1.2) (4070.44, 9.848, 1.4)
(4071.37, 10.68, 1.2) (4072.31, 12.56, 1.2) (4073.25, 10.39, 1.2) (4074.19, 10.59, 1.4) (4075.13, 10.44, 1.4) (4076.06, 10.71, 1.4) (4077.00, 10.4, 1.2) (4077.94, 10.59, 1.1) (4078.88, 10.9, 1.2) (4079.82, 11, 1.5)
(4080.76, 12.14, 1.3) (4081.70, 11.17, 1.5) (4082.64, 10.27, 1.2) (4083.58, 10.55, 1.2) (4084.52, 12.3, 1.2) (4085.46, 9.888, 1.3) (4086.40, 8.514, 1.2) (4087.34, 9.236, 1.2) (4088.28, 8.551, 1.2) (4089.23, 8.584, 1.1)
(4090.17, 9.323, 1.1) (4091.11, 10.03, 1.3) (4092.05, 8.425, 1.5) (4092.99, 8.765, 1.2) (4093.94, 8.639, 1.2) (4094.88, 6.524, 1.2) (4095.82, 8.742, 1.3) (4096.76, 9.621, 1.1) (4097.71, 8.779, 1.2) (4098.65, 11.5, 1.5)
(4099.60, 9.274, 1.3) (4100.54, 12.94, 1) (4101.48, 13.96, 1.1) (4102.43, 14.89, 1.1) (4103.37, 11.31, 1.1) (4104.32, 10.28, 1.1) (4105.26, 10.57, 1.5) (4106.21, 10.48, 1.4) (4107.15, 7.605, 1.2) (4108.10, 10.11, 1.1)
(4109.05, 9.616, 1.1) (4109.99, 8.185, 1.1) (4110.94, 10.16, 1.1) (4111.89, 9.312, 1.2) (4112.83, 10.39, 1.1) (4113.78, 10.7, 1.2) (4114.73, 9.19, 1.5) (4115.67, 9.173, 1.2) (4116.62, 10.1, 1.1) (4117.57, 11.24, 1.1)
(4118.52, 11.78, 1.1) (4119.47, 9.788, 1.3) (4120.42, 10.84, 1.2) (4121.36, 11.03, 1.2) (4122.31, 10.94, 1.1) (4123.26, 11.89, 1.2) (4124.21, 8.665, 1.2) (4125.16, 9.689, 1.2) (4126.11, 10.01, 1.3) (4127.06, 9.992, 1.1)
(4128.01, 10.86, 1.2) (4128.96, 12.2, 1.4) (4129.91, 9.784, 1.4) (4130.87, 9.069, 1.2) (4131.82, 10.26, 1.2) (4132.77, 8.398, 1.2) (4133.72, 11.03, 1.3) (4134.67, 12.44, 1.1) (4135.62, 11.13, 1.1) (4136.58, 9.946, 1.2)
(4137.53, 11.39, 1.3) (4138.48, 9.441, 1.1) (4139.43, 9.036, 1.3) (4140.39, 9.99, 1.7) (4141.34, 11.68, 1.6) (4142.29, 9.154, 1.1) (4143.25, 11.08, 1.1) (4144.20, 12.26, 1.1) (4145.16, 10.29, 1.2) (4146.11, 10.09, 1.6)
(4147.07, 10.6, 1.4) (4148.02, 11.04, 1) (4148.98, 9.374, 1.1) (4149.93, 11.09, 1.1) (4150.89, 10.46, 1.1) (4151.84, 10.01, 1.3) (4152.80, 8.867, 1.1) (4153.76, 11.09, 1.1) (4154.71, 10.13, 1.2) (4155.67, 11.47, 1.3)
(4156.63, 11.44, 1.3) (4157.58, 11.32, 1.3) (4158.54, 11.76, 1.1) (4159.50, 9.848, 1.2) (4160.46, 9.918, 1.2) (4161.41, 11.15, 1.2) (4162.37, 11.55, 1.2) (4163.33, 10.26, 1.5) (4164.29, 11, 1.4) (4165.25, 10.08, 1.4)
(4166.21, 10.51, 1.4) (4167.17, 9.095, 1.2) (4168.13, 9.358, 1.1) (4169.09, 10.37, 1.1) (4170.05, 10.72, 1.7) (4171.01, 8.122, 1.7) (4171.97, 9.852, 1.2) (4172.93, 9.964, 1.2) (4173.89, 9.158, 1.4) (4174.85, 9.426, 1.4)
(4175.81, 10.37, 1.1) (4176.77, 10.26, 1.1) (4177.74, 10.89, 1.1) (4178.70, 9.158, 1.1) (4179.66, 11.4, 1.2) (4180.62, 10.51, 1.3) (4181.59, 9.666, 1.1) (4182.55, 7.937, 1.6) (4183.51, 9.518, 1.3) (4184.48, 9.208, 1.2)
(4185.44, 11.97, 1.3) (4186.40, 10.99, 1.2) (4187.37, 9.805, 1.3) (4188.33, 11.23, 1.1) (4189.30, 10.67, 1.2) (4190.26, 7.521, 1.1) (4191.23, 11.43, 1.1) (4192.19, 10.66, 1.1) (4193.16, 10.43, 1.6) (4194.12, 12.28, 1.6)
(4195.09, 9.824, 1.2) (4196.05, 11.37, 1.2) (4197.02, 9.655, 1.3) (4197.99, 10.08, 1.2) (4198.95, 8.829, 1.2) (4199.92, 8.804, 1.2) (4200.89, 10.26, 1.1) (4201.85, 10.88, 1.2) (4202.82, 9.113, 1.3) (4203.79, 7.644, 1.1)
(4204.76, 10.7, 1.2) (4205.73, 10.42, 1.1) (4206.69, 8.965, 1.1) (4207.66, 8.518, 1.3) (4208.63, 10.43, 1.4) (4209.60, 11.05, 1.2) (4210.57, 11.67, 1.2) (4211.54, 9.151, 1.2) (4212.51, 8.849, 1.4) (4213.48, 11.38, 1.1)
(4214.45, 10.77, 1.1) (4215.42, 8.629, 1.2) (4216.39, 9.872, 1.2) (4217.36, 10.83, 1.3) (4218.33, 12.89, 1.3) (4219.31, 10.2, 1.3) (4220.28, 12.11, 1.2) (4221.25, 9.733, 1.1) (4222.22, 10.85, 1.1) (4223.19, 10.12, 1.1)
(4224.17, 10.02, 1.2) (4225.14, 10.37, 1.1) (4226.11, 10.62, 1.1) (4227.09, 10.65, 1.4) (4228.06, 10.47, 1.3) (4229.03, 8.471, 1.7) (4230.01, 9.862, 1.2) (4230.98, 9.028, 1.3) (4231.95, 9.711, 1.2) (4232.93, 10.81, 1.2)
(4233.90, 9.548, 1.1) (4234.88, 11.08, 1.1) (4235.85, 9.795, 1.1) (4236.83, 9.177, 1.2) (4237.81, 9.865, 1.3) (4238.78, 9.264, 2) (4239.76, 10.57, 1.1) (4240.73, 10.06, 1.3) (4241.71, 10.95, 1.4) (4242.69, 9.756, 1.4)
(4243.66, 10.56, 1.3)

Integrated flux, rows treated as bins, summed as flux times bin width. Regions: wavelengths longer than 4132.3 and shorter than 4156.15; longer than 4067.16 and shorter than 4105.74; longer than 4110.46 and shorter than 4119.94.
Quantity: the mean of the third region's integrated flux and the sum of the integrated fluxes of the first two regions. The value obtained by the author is 372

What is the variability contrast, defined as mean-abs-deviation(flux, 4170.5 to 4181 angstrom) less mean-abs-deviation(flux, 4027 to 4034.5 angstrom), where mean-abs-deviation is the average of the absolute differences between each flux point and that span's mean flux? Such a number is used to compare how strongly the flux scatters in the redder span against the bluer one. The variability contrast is -1.1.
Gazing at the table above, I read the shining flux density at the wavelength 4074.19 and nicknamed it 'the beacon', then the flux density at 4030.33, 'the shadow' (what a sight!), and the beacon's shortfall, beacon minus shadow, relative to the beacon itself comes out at 0.21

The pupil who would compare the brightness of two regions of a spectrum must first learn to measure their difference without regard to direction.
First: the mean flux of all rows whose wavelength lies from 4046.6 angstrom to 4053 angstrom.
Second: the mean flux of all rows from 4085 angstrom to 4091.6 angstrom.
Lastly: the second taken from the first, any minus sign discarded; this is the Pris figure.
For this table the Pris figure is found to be 2.8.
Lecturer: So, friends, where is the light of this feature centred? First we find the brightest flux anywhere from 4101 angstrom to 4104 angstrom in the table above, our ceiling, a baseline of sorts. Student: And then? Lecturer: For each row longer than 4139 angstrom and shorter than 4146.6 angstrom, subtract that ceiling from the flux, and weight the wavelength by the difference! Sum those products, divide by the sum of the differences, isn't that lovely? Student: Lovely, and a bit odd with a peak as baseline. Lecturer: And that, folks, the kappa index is 4142.6 angstrom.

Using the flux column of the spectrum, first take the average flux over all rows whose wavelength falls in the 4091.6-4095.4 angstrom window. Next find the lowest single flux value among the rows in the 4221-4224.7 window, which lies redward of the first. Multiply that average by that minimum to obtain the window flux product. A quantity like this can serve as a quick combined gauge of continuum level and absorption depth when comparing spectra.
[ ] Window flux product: 79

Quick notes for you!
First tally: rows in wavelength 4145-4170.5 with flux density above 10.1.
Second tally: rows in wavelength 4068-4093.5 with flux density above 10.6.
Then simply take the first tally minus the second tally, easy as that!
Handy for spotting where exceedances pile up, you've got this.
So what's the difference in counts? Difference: 10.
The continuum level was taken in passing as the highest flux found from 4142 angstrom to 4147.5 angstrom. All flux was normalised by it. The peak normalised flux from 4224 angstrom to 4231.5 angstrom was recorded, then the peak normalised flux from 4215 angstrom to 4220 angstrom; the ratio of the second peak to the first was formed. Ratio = 1.21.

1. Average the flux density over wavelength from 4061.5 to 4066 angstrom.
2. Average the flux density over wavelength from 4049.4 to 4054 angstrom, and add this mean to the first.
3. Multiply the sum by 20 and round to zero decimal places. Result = 466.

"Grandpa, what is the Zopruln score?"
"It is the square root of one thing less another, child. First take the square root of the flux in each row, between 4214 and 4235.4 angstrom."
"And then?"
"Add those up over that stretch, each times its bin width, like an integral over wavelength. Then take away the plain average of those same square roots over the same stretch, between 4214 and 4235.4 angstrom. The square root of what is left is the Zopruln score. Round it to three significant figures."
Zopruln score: 8.09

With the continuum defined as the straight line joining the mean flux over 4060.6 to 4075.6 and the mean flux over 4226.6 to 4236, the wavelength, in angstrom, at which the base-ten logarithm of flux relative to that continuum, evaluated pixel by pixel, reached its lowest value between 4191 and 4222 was 4203.79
